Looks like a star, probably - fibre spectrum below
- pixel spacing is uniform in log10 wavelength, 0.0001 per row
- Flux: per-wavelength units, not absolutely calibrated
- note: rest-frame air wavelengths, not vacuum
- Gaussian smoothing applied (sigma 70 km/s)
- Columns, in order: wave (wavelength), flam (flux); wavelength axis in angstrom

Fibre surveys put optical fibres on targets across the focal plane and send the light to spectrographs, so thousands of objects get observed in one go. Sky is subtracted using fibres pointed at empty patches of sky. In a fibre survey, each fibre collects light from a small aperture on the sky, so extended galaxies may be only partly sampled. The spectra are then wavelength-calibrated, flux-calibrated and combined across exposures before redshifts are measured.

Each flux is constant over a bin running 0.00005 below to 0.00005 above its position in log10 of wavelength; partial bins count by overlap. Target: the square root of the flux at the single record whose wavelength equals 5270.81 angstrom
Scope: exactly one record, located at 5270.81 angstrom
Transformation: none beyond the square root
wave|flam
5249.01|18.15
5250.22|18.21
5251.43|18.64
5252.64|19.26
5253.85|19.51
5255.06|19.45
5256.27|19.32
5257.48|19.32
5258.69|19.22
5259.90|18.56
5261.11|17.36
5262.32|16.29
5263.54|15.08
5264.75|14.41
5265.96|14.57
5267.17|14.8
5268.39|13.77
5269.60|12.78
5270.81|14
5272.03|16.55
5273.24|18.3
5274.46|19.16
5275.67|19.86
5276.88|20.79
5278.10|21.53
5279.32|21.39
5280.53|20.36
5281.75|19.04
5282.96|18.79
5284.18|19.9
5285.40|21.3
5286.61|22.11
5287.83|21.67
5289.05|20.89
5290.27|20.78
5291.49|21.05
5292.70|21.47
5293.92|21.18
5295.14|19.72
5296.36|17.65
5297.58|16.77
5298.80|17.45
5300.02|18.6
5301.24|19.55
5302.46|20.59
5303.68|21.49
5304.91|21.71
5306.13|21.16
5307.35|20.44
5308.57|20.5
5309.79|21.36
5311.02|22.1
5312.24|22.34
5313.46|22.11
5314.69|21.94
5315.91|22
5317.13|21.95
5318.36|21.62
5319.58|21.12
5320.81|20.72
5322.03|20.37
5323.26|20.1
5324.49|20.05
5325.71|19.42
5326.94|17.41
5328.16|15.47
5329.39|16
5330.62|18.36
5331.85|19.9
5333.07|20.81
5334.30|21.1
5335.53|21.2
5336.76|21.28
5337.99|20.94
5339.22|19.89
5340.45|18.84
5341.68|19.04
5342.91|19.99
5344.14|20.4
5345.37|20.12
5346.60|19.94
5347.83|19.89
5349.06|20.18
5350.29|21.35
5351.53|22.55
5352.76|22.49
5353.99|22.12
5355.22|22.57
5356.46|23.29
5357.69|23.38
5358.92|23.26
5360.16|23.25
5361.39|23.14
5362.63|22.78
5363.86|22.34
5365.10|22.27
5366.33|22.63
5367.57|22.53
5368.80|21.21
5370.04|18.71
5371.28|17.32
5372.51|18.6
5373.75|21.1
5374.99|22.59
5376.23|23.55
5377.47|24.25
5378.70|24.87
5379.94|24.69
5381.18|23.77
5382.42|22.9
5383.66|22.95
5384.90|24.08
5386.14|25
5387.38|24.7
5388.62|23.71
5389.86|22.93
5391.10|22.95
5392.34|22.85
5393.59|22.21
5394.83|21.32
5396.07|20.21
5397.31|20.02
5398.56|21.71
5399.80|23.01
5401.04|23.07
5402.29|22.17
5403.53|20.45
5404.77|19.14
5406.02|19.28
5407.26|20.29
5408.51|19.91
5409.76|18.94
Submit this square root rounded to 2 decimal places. 3.74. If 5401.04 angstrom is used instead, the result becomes 4.80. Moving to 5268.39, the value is 3.71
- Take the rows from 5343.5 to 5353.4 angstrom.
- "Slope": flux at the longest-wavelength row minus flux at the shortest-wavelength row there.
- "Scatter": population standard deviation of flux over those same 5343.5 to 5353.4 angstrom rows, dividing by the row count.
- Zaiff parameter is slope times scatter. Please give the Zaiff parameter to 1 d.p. 2.2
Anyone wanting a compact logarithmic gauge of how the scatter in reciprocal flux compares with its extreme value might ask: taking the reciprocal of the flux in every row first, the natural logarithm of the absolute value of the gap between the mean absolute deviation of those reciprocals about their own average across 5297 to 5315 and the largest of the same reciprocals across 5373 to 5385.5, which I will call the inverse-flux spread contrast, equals -3.12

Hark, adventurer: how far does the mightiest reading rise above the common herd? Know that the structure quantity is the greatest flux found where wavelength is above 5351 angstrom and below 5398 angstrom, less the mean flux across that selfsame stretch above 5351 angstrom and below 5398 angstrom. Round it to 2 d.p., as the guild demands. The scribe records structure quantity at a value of 2.50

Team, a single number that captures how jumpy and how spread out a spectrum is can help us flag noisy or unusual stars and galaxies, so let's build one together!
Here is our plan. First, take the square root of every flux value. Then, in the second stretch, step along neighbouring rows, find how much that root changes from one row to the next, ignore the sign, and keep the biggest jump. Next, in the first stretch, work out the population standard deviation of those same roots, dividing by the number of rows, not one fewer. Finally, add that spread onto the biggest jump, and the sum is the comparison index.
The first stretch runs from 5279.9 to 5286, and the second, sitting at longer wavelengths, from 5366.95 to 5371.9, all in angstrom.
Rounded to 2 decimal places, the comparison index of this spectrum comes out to 0.38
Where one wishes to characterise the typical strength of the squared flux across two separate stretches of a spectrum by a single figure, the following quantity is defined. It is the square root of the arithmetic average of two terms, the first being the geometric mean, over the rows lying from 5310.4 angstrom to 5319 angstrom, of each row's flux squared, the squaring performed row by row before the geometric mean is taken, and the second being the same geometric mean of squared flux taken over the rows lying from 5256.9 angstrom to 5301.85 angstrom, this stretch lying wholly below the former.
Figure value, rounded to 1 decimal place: 20.3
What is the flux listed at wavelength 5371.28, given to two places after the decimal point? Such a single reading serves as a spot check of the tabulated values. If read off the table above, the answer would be 17.32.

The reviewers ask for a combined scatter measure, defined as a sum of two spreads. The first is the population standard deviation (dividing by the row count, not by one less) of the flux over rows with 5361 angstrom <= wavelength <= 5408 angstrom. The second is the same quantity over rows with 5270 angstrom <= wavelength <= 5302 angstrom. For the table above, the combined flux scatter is 3.78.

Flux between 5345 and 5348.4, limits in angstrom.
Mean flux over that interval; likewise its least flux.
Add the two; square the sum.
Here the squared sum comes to 1590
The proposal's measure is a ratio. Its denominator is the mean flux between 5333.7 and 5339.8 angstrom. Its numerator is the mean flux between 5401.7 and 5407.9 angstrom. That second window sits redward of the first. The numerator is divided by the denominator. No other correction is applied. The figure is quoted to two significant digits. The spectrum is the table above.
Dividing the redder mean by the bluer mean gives 0.97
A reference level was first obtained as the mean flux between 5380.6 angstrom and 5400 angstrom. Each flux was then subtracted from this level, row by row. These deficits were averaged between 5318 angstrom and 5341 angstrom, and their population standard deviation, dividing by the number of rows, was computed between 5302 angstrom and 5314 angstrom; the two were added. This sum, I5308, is 3.7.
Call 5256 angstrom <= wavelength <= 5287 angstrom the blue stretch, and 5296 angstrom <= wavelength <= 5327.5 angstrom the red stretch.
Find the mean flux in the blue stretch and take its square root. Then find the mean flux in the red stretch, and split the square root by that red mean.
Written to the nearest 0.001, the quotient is 0.208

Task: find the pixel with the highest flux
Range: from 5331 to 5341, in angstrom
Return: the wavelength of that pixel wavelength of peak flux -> 5336.76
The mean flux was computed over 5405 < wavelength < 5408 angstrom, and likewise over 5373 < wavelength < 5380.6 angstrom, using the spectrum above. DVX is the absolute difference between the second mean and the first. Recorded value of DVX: 3.7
